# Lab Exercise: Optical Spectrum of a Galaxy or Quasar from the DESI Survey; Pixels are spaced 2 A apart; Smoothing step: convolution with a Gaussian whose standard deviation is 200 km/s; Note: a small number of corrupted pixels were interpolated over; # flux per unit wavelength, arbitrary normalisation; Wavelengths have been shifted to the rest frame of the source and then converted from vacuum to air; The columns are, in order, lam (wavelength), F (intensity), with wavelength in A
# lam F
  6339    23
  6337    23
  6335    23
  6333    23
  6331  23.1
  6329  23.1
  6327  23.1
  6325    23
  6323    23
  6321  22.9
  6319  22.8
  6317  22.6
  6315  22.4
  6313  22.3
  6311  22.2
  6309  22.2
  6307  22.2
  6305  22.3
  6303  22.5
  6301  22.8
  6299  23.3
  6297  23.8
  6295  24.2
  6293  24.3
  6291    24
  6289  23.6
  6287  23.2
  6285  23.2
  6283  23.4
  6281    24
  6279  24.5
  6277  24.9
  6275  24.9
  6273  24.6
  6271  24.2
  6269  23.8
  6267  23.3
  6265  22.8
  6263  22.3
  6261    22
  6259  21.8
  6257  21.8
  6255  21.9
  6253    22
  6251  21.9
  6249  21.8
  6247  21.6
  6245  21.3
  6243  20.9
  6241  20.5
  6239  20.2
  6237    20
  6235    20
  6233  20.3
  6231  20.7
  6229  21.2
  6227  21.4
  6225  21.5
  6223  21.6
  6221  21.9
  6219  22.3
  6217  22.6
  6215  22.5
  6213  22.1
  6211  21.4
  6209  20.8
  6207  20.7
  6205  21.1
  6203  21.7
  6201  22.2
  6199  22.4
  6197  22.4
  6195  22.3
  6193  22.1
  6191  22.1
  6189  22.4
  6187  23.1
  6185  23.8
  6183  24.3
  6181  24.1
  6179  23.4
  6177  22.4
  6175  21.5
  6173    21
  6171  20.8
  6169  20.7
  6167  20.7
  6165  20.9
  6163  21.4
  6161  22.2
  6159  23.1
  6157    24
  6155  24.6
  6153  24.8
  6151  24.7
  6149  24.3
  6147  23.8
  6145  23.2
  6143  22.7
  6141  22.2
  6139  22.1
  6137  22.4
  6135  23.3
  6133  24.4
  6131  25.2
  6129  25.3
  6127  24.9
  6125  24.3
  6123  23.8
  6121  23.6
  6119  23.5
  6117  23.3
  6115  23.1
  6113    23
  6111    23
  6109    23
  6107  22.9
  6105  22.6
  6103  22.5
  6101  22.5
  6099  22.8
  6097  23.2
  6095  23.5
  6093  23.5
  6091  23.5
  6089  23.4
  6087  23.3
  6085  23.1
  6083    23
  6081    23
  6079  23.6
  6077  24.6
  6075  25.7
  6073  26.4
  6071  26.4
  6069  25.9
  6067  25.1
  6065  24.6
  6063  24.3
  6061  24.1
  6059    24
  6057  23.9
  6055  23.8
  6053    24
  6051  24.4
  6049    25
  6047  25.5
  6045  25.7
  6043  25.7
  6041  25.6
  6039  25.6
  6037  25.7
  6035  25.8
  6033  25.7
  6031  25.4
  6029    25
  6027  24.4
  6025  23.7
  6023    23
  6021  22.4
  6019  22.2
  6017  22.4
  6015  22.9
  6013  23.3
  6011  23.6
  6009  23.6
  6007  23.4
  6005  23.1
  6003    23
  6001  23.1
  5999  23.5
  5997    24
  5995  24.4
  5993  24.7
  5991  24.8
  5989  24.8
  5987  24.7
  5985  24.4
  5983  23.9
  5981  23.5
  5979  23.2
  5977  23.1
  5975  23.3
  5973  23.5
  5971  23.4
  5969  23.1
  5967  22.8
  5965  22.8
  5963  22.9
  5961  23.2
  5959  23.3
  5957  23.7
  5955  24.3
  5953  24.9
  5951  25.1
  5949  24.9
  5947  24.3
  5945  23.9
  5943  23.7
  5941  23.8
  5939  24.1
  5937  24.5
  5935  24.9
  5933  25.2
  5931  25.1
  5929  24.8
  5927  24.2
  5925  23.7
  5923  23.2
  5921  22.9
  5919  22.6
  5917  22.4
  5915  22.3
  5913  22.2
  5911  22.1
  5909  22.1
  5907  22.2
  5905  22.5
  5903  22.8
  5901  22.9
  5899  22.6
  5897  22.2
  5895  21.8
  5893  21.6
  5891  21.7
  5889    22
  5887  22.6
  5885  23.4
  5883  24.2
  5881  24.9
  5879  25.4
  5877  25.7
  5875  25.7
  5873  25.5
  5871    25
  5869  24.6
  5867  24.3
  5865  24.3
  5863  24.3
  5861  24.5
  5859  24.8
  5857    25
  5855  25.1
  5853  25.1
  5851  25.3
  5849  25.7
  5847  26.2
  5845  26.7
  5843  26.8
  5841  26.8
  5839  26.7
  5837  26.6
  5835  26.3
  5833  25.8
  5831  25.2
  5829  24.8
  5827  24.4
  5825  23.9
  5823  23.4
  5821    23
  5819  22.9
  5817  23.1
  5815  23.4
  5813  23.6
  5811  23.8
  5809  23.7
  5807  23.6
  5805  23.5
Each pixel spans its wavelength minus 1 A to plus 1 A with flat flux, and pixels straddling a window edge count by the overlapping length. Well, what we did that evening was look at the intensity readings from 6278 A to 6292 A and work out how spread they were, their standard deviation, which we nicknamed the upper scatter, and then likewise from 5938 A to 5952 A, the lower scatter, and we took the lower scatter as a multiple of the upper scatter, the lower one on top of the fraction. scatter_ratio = 1.1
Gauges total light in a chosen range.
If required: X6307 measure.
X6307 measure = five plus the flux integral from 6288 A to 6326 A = 878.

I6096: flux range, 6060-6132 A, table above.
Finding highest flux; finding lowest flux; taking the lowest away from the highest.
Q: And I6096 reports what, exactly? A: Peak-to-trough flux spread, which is 3.9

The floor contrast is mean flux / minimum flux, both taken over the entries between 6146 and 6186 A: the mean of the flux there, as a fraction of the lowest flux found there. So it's 1.10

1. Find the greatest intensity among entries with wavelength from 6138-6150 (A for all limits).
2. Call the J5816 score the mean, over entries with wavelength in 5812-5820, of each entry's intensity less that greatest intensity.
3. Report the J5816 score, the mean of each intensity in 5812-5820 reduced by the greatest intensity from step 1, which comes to -1.05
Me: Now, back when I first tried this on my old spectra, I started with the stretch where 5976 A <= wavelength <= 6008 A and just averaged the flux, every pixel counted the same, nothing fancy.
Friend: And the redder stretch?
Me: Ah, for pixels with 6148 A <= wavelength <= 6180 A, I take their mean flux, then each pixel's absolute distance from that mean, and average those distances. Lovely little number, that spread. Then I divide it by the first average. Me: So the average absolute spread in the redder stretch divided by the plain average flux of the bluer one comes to 0.059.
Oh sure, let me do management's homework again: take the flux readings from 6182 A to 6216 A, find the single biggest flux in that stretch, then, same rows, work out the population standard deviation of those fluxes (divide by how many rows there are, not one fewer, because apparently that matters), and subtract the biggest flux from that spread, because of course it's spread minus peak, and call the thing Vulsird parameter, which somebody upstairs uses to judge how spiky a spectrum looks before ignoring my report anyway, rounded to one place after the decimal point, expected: -23.4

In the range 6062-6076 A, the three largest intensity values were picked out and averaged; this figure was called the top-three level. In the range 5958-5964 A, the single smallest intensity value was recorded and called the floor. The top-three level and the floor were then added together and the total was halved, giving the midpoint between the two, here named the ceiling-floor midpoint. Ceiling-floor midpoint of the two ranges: 24.6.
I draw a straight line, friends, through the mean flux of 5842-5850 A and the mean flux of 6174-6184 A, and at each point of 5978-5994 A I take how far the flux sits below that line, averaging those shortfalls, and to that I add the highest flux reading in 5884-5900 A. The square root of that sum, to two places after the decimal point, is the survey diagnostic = 4.91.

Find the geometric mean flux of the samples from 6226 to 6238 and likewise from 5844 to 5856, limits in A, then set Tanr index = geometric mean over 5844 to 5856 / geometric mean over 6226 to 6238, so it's 1.25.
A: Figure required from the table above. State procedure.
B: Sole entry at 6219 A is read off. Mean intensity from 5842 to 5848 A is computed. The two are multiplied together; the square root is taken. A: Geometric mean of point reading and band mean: 24.3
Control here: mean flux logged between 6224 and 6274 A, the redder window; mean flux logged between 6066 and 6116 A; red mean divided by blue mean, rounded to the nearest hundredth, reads 0.92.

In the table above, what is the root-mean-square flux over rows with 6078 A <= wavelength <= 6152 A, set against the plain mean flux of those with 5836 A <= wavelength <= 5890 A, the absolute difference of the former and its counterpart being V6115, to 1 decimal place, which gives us 1.7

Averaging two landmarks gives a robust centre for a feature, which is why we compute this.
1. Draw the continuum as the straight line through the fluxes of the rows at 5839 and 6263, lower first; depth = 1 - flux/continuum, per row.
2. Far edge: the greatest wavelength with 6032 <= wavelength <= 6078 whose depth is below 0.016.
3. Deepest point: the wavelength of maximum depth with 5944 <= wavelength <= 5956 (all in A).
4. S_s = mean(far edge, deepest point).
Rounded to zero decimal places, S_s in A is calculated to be 6011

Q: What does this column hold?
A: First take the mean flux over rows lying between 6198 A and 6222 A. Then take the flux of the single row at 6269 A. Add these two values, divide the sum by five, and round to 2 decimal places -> 9.12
